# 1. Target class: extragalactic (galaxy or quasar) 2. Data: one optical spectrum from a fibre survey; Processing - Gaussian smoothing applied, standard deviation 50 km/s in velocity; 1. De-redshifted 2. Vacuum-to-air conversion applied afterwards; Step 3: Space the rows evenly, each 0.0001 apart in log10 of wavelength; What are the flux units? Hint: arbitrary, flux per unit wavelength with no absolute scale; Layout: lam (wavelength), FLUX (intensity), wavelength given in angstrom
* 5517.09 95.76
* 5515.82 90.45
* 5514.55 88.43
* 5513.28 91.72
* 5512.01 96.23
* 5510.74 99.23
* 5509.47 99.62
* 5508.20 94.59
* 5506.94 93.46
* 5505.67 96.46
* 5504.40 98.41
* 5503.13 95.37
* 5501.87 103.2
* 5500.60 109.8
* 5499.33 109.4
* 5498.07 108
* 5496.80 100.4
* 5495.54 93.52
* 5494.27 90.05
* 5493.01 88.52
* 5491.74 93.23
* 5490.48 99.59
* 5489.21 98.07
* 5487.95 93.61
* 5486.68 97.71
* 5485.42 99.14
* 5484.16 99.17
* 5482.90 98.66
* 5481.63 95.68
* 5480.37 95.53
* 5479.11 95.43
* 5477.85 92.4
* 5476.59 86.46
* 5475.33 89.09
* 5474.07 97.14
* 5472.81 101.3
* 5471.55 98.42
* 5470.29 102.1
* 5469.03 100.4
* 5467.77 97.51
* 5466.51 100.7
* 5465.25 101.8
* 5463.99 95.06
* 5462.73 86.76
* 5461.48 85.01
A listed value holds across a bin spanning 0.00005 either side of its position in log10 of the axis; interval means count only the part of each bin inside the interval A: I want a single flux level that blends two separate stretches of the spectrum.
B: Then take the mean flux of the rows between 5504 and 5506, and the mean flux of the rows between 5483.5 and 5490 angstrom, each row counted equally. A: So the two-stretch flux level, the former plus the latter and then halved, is 97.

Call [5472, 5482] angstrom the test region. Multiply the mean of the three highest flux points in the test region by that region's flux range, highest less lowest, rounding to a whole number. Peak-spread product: 1455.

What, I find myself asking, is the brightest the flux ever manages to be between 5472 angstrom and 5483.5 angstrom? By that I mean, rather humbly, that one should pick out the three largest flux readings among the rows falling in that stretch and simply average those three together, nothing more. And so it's 99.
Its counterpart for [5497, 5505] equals 109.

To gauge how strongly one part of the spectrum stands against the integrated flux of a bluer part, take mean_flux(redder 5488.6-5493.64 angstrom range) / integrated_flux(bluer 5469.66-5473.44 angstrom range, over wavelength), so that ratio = 0.249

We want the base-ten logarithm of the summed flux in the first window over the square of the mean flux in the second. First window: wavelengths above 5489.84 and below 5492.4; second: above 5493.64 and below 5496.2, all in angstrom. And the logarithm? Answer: -1.64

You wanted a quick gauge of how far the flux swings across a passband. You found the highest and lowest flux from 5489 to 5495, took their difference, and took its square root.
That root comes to 3.3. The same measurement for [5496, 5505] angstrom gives 3.8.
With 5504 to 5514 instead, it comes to 2.8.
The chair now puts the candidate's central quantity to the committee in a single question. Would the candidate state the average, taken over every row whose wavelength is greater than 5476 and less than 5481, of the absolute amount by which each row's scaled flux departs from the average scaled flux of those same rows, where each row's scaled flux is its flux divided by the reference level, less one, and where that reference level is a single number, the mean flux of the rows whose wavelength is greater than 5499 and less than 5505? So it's 0.029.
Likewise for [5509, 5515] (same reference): 0.039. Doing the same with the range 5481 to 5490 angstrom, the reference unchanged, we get 0.015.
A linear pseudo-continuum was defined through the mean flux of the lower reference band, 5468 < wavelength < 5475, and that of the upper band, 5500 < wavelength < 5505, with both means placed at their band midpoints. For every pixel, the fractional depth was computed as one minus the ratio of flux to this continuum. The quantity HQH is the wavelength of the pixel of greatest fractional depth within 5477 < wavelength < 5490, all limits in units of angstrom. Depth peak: 5477.85 angstrom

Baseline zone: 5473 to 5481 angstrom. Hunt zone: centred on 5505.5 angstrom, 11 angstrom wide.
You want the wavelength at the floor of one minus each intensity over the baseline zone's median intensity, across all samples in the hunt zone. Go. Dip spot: 5500.60 angstrom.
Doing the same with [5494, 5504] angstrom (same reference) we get 5500.60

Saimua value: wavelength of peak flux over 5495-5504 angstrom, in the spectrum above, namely 5500.60 angstrom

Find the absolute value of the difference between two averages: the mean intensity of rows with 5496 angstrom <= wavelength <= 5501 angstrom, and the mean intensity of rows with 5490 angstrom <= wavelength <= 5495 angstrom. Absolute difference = 14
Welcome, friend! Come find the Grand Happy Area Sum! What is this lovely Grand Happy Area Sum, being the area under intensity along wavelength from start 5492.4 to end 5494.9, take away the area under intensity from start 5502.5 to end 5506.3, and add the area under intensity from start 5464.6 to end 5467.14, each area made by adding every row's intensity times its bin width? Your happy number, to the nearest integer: 113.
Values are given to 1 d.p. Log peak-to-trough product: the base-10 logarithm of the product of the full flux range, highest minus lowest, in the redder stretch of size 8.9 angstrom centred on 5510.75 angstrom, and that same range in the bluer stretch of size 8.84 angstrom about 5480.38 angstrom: 2.2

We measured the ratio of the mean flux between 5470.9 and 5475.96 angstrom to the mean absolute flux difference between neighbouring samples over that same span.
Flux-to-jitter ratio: 19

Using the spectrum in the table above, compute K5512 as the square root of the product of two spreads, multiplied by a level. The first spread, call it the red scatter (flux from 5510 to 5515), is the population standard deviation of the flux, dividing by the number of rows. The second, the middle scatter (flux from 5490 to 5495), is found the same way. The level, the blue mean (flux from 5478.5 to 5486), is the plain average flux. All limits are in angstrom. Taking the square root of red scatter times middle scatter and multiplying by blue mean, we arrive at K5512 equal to 408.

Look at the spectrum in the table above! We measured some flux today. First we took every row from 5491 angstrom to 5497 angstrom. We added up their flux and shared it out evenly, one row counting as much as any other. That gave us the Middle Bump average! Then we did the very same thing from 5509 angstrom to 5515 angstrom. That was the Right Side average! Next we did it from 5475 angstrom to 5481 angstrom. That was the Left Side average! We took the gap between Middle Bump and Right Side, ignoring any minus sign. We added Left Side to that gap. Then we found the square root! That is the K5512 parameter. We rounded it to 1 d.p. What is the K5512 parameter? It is 9.7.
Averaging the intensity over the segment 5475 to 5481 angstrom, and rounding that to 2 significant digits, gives 92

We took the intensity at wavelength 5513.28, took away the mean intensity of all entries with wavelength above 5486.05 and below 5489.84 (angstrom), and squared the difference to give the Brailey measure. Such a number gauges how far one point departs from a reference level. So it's 22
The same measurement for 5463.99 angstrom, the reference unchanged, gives 2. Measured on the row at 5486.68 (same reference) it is 2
